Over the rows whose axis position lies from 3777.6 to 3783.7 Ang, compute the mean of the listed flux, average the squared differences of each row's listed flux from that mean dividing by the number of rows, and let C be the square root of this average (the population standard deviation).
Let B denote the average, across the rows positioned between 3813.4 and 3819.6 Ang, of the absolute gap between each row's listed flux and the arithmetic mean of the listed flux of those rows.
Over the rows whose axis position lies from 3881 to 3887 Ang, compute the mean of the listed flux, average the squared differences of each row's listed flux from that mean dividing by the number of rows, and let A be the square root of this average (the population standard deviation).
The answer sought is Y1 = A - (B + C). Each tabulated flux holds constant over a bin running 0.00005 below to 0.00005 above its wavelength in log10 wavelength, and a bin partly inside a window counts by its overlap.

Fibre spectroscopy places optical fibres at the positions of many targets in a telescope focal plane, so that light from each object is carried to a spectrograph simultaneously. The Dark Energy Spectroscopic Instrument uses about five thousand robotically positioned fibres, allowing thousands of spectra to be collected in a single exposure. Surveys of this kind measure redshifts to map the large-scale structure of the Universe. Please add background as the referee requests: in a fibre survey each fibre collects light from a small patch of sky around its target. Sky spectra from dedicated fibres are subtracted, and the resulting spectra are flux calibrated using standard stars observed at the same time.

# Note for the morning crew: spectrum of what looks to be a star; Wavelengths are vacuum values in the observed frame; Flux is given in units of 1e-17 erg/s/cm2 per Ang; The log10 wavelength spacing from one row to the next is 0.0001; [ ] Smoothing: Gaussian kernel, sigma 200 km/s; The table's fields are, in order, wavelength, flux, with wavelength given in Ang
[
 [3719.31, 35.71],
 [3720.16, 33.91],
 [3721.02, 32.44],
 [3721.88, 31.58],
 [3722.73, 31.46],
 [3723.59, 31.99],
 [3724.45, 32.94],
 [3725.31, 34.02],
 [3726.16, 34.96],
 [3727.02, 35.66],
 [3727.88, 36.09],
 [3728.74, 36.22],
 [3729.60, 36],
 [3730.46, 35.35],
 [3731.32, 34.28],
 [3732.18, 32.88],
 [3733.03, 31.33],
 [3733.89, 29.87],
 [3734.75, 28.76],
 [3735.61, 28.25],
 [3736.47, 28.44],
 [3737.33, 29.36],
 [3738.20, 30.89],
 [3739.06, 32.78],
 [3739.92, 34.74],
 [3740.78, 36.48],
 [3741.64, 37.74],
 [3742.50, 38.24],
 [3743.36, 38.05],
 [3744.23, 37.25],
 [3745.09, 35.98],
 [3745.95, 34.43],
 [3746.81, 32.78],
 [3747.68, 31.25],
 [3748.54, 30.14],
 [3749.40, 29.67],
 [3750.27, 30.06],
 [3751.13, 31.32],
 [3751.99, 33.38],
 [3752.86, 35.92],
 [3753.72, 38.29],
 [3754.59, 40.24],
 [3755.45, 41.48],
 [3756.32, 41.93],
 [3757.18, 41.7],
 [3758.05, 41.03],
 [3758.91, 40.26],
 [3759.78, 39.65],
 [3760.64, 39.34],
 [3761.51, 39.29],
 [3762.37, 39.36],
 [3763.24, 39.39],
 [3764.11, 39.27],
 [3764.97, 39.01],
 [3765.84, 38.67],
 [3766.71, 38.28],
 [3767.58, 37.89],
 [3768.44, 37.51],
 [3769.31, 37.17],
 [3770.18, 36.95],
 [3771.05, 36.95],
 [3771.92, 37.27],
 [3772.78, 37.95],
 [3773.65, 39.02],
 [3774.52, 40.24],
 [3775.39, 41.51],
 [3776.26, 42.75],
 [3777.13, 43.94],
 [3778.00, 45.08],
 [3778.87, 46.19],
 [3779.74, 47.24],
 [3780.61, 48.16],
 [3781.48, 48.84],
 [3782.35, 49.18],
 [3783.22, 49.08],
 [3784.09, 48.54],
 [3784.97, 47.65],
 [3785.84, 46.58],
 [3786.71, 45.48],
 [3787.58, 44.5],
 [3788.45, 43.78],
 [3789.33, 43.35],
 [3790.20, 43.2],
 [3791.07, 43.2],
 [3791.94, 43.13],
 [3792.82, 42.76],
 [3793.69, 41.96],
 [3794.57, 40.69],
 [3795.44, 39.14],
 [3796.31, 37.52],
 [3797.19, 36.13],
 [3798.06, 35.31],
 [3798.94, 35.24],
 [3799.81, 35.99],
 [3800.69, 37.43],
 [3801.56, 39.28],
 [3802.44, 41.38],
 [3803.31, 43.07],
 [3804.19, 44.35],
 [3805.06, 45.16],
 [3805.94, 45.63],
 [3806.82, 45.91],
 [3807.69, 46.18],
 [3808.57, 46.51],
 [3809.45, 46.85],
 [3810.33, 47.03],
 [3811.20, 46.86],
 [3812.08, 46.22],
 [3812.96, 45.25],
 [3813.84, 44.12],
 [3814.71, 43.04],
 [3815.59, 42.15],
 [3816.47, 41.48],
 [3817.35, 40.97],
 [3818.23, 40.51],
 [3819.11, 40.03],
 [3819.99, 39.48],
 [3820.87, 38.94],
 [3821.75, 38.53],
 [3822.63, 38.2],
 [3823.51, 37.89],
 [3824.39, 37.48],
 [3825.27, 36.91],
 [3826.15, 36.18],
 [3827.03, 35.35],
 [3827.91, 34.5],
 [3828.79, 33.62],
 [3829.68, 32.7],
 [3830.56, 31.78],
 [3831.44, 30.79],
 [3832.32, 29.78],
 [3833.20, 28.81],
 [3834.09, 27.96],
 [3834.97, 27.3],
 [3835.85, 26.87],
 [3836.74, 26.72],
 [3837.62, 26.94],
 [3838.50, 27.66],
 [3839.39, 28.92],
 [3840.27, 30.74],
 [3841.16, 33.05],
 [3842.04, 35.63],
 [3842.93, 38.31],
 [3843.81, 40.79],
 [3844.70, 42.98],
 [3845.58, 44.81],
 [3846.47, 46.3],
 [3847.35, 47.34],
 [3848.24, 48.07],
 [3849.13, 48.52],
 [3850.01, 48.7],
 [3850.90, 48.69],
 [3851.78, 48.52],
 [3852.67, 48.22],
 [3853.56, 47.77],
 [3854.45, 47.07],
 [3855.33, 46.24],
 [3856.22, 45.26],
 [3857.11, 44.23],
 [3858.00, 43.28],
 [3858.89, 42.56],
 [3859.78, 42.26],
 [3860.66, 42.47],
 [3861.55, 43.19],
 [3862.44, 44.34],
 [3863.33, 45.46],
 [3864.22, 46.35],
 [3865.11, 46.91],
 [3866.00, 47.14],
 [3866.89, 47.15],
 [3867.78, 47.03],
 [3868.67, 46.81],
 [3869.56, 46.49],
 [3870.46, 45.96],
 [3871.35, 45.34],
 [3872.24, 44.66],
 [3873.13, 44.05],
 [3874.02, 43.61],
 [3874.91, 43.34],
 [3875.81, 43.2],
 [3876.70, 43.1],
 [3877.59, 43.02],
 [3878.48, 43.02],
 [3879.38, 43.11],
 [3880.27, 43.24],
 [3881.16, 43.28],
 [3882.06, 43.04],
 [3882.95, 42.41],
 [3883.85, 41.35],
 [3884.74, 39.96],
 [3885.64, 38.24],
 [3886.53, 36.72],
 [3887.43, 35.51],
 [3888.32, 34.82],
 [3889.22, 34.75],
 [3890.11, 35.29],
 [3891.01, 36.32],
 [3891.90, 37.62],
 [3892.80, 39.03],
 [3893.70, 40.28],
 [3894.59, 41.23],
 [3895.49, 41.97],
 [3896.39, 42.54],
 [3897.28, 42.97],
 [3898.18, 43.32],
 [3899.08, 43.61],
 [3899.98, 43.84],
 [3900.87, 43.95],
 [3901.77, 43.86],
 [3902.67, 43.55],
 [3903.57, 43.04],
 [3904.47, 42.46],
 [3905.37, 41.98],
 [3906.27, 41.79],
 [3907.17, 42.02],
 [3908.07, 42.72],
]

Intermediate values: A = 2.3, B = 1.2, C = 1.5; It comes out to -0.3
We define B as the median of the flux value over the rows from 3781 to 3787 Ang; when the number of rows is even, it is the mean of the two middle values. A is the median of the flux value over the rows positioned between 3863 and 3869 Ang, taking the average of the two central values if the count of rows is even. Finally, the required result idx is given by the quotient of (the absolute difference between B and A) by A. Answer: 0.0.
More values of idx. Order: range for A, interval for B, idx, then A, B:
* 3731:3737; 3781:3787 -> 0.6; 30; 49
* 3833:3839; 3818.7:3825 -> 0.4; 27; 39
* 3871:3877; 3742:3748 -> 0.2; 44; 36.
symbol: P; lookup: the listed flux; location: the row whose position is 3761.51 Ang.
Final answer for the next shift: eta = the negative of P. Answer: -39.3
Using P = 39.29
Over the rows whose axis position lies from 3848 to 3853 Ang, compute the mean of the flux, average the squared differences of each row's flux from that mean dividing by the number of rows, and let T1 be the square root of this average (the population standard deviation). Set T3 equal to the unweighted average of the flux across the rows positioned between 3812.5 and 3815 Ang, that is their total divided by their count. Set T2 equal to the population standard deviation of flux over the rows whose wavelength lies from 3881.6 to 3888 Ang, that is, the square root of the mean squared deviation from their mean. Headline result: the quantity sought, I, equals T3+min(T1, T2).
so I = 44.4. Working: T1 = 0.2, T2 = 2.67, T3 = 44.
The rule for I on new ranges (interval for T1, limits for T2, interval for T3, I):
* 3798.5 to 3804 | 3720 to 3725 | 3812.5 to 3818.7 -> 43.3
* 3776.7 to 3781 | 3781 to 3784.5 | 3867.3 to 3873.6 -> 46.0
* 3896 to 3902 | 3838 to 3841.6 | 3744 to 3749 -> 34.1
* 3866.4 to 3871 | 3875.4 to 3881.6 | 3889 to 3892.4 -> 36.1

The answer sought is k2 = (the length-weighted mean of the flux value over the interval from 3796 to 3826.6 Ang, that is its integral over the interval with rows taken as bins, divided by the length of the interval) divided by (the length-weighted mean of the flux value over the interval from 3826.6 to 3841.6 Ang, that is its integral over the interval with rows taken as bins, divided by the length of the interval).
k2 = 1.37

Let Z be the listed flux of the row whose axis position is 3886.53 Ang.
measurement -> 36.72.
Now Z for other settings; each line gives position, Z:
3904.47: 42.46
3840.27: 30.74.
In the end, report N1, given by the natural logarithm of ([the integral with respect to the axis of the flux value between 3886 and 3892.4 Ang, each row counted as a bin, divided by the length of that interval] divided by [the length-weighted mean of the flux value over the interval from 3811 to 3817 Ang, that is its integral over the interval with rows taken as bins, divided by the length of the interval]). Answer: -0.20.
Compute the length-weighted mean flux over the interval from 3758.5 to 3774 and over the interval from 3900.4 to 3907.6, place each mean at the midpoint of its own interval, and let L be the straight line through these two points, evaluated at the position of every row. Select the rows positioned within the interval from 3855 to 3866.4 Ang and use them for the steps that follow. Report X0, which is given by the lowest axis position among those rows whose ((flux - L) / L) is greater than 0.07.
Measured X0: 3855.33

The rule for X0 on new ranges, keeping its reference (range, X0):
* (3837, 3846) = 3845.58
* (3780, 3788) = 3780.61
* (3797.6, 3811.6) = 3803.31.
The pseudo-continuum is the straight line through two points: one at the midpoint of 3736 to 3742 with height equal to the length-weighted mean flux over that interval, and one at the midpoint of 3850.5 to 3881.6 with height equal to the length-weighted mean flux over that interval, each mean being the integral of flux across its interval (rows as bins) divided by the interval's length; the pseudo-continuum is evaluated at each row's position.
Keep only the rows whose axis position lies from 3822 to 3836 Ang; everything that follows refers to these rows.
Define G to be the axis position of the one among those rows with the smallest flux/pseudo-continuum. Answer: 3835.85 Ang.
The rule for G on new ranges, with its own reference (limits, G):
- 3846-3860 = 3859.78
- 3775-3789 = 3775.39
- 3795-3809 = 3798.94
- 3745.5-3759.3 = 3749.40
